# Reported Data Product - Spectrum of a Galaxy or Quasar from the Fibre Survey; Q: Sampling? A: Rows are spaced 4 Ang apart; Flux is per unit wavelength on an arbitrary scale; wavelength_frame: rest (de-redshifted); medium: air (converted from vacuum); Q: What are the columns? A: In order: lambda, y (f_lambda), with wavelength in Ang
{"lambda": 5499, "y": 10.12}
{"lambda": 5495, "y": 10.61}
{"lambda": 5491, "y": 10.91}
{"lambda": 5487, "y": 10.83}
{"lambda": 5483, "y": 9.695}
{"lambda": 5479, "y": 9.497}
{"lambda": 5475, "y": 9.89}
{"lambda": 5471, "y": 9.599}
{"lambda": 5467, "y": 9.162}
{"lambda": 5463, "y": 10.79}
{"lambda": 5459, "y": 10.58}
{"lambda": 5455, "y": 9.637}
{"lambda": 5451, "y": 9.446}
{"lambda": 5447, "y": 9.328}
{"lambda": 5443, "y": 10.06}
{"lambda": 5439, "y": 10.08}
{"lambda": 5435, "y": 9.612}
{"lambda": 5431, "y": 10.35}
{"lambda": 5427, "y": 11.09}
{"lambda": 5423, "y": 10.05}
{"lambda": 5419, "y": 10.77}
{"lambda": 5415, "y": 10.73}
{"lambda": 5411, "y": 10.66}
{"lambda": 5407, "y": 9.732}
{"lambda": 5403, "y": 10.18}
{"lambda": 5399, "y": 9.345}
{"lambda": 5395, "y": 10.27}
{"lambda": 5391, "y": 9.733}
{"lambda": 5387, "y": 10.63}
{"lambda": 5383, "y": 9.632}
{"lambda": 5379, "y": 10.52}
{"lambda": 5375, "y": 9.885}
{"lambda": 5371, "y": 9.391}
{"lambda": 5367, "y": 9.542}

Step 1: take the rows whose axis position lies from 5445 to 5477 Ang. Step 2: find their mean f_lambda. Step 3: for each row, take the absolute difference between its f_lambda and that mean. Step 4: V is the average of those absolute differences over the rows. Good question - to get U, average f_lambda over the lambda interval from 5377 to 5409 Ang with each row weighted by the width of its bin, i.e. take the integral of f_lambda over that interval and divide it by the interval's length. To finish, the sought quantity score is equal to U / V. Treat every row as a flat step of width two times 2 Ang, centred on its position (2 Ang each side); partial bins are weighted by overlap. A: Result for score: 21.7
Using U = 10.0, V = 0.462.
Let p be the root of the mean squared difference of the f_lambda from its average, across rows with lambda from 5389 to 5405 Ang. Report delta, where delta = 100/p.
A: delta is 270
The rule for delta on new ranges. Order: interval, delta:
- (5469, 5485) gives 690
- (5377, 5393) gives 223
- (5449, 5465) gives 172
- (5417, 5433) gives 252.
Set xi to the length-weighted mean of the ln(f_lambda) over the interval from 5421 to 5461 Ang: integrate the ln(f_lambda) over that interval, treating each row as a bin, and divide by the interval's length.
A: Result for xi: 2.304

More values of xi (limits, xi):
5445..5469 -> 2.283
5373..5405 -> 2.304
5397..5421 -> 2.324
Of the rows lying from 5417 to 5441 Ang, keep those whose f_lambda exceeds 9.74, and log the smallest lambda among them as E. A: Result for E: 5419 Ang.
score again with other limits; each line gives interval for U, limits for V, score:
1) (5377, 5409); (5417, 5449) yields 23.4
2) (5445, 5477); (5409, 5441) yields 24.8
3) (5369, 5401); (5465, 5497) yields 17.4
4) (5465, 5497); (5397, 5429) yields 20.3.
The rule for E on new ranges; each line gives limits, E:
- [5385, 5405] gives 5387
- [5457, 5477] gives 5459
